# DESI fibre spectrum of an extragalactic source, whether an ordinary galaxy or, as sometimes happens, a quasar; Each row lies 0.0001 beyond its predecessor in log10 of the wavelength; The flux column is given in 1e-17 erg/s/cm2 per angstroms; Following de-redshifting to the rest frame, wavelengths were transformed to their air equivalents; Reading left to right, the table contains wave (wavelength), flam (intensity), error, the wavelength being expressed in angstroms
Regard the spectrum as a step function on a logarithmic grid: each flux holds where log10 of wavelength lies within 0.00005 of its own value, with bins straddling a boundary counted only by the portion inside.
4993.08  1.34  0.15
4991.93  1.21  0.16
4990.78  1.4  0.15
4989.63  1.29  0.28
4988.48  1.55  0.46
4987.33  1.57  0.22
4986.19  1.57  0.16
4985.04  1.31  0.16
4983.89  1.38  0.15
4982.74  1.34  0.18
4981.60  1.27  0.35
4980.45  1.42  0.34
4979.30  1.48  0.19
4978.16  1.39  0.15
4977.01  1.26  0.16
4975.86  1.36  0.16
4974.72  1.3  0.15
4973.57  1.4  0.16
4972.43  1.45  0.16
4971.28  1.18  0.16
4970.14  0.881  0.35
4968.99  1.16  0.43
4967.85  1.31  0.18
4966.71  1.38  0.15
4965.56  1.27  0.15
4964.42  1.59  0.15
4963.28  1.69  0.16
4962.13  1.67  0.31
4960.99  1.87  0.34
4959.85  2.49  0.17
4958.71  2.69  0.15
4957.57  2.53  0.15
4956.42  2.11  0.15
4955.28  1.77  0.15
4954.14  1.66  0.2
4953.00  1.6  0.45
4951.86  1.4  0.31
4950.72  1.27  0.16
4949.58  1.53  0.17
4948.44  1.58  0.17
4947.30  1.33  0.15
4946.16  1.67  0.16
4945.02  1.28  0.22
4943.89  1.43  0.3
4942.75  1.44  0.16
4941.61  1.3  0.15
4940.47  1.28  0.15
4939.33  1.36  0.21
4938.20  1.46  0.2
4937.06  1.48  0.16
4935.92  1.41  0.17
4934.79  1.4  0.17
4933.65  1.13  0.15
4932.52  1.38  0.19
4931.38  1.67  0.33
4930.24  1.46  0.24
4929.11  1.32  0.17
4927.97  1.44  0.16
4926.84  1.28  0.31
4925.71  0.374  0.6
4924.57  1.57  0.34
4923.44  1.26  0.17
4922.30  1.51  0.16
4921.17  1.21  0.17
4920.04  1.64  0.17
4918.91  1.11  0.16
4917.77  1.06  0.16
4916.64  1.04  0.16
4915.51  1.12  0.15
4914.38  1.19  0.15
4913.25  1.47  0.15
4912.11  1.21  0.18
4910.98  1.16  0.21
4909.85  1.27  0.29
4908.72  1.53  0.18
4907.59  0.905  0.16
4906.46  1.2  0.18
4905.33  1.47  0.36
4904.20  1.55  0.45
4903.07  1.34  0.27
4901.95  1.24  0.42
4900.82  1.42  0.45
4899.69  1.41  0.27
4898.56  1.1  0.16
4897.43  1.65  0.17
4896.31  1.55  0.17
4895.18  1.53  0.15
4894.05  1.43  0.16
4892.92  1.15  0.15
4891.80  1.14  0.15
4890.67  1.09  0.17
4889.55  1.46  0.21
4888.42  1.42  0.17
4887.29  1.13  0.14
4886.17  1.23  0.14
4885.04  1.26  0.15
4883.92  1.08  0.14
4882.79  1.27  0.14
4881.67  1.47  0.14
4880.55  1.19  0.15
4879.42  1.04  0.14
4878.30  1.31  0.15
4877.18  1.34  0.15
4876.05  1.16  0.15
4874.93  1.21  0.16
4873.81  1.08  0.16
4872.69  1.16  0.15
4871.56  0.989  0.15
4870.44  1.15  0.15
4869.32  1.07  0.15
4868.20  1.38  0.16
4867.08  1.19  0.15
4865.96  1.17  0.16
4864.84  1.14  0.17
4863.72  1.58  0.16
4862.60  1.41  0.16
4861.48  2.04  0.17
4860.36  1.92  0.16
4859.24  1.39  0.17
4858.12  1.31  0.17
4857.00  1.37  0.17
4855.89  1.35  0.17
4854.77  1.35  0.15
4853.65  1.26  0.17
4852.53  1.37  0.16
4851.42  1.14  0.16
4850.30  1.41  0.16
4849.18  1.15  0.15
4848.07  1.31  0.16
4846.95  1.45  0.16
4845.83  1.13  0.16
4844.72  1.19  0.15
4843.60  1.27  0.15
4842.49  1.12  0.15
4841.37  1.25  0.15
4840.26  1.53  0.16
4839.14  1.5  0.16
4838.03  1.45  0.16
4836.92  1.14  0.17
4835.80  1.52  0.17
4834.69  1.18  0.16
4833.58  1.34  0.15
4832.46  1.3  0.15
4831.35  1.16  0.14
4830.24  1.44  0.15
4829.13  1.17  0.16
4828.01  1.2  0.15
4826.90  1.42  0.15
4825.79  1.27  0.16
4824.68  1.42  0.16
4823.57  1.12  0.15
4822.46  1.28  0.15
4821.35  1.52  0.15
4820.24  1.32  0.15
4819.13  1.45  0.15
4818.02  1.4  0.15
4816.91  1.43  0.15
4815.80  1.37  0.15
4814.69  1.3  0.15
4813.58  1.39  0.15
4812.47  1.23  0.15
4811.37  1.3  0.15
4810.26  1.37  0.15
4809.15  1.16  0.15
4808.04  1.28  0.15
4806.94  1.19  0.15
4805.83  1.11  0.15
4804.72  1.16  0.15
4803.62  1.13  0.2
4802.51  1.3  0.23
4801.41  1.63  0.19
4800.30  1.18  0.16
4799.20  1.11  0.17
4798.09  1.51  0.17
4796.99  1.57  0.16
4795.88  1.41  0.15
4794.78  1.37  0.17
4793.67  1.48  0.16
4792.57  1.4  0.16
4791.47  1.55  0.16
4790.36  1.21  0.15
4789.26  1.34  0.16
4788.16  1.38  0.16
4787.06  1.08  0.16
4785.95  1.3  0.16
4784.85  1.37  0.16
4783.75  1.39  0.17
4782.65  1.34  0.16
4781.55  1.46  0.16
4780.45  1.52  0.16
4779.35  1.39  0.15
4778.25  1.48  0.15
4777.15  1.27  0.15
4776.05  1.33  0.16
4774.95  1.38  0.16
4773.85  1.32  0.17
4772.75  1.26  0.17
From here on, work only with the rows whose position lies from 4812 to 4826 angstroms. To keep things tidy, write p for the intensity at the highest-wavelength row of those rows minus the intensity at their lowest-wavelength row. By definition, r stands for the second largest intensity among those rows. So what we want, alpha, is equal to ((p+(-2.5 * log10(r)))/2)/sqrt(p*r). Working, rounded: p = 0.04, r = 1.45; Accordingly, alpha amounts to -0.8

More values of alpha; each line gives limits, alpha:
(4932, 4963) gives -0.4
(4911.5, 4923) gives -0.1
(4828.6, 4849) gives -0.3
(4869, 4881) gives -0.2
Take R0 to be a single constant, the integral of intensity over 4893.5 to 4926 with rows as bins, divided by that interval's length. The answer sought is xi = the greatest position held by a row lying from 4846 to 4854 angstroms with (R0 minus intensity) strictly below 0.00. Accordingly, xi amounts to 4852.53 angstroms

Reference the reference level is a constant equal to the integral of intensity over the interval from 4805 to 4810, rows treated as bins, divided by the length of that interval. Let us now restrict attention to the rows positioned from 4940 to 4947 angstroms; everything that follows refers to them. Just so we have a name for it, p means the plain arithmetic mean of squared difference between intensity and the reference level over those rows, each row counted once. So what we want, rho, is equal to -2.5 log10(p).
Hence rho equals 3.0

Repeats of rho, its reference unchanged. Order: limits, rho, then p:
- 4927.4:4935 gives 3.0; 0.07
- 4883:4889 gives 4.6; 0.01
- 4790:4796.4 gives 3.1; 0.06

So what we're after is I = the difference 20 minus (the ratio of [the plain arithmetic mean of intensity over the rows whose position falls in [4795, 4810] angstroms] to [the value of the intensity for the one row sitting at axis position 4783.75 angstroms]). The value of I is 19.1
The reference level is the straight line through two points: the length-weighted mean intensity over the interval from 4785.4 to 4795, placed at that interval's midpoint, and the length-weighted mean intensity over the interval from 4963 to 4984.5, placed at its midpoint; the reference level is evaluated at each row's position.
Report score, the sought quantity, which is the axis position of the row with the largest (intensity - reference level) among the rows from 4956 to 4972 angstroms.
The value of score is 4958.71 angstroms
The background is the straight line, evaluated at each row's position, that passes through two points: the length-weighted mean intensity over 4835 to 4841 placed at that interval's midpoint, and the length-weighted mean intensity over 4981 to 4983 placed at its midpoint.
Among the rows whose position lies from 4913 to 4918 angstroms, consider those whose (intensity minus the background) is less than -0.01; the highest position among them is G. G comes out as 4917.77 angstroms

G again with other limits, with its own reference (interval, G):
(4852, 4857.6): 4857.00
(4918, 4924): 4923.44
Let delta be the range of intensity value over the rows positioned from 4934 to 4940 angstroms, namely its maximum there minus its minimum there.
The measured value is 0.12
